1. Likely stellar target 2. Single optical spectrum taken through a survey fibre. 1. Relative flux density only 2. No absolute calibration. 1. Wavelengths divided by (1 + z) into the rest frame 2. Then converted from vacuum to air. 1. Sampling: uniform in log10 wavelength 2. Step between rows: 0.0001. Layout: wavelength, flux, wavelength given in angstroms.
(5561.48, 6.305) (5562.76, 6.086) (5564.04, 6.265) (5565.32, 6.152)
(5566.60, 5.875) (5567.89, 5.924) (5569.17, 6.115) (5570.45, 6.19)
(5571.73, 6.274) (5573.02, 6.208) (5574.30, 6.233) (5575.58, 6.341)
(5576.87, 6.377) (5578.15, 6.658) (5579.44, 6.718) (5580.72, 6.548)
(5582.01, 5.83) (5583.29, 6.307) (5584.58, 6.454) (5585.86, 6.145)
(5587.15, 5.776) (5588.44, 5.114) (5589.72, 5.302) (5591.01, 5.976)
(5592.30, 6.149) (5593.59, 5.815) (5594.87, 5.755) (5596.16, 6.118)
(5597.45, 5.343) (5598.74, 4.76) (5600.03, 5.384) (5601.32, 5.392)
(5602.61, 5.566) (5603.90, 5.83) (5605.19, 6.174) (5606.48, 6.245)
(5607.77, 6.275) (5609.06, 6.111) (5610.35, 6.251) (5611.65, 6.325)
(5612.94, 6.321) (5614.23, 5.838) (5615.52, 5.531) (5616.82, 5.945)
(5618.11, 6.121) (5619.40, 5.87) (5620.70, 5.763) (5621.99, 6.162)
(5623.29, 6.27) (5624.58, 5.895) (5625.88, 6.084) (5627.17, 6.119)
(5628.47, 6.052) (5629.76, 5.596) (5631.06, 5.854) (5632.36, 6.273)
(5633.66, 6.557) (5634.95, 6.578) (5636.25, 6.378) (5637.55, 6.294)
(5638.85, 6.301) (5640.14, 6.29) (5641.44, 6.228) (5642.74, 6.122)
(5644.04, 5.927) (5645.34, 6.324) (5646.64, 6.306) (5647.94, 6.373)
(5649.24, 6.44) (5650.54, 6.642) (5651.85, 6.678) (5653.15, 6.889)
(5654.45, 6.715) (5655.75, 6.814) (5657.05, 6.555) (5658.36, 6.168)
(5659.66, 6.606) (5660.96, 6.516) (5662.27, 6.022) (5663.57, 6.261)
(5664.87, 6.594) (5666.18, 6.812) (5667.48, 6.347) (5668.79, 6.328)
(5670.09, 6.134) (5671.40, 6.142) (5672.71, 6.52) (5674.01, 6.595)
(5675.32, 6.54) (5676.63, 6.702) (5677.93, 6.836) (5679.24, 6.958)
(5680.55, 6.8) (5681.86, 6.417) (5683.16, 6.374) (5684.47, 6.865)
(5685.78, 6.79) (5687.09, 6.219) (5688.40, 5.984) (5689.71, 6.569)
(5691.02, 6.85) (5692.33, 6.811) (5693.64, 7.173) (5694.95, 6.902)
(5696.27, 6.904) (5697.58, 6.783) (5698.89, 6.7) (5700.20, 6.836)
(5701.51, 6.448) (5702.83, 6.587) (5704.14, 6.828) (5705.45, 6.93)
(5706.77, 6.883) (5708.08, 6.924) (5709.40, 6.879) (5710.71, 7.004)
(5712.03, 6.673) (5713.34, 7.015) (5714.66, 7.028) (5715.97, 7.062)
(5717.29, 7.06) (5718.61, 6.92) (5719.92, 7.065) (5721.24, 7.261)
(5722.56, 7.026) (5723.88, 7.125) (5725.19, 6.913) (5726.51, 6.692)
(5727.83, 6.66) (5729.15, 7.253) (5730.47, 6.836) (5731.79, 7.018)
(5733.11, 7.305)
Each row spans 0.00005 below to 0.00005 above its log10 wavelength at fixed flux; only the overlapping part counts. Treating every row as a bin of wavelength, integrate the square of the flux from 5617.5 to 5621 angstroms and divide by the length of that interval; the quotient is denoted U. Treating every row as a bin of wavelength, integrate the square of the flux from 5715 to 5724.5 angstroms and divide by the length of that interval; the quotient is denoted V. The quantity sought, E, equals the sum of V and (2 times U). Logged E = 120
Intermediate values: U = 35.2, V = 50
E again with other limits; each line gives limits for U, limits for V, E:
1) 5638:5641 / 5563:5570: 116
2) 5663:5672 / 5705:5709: 129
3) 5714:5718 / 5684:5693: 143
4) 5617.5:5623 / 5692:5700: 119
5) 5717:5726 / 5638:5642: 139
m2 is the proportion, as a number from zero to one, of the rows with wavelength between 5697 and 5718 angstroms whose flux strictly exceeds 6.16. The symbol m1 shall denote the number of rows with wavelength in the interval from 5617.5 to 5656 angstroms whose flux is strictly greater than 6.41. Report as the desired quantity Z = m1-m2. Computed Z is 7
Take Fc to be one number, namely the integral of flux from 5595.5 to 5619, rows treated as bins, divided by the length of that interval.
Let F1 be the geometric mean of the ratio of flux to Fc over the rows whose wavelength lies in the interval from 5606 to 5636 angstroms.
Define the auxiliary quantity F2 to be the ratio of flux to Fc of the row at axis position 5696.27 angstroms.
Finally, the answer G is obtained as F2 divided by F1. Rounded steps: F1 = 1.04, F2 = 1.18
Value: 1.14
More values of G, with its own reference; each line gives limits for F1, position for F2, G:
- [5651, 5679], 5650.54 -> 1.02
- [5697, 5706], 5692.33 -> 1.01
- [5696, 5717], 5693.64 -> 1.05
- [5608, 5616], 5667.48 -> 1.05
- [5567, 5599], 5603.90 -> 0.97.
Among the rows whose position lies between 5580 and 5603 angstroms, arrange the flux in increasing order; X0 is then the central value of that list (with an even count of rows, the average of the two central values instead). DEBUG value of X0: 5.80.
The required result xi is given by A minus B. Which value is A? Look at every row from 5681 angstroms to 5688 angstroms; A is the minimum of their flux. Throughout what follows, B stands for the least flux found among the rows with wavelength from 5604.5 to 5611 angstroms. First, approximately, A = 6.219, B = 6.111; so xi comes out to 0.1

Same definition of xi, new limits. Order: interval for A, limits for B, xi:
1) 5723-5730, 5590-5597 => 0.9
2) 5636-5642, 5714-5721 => -0.7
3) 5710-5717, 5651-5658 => 0.1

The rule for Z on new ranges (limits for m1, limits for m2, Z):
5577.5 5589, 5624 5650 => 3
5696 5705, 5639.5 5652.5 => 6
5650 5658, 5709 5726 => 5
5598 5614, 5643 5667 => -1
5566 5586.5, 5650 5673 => 3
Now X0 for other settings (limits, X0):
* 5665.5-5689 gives 6.53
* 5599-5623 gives 6.03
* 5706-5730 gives 7.01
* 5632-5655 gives 6.35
